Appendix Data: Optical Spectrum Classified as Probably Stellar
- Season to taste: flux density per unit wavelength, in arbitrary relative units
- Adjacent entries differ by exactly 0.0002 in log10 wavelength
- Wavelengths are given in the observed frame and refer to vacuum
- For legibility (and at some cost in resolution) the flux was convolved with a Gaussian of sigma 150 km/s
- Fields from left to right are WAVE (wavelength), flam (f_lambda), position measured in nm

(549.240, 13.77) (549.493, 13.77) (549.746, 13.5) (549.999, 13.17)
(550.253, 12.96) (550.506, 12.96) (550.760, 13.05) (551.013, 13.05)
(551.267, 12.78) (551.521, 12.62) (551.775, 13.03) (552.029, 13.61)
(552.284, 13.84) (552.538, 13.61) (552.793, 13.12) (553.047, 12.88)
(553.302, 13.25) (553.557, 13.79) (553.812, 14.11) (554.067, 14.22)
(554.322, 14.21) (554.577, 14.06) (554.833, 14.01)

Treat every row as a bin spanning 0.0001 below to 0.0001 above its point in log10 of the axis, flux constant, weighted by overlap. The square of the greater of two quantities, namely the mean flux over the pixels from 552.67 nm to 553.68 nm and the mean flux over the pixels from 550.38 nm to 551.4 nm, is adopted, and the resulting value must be 176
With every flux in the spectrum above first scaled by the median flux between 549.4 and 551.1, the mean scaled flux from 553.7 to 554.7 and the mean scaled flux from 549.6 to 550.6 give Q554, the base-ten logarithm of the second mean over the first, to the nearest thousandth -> -0.032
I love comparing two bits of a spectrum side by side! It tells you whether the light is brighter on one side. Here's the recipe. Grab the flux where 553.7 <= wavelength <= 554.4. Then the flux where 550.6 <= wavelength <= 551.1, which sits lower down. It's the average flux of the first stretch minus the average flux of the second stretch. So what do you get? 1.13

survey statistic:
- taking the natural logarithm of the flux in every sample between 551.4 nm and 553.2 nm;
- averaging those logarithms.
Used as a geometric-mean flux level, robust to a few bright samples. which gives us 2.58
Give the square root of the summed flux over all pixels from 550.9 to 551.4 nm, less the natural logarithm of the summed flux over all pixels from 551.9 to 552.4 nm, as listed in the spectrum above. 1.77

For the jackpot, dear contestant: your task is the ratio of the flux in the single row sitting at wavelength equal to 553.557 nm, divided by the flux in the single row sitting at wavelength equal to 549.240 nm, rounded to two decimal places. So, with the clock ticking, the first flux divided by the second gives 1.00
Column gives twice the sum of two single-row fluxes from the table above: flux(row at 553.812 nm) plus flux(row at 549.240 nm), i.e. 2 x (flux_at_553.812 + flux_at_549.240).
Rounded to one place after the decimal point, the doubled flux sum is 55.8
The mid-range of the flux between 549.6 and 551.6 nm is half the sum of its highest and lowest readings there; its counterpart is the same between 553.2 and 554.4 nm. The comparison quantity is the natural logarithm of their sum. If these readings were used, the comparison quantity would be 3.288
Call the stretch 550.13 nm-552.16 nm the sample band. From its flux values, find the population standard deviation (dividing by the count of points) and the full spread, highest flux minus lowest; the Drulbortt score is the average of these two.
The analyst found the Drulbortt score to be 0.629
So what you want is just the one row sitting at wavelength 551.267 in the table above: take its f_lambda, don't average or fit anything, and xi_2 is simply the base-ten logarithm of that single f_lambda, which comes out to 1.11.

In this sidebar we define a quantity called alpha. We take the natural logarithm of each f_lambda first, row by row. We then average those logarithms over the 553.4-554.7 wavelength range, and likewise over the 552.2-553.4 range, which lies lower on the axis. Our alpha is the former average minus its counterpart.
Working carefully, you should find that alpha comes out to 0.054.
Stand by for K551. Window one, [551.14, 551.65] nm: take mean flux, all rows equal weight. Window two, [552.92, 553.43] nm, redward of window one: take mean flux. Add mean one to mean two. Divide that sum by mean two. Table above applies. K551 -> 1.972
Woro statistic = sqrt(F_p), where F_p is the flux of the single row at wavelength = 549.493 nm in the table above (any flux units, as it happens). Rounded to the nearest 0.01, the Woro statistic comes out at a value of 3.71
